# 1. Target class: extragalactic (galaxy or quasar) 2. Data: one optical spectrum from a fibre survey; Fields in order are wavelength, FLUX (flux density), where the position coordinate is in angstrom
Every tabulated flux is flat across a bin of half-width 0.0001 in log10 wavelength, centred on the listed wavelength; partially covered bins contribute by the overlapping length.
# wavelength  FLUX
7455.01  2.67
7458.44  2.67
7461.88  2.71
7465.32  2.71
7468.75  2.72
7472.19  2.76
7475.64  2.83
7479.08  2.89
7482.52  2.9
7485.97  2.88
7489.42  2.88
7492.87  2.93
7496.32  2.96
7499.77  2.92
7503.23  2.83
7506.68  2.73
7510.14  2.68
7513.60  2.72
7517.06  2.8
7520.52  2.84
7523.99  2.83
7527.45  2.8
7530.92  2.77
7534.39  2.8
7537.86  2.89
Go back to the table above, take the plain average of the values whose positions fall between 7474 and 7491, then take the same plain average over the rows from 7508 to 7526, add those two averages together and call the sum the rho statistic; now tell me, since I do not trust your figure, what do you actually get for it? 5.65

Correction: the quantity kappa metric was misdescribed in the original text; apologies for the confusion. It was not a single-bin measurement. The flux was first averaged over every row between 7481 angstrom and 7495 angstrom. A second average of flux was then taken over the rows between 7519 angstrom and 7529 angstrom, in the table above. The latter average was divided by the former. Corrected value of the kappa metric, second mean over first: 0.97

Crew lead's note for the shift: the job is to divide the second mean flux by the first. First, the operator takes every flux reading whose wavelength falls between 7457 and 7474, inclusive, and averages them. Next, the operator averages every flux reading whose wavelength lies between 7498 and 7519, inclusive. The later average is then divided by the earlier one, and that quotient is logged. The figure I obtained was 1.02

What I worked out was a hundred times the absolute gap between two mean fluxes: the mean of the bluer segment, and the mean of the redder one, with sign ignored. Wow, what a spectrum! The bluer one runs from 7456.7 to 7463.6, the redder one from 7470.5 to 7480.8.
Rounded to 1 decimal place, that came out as 13.7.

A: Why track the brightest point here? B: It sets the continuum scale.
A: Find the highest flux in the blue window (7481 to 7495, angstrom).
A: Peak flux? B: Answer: 2.93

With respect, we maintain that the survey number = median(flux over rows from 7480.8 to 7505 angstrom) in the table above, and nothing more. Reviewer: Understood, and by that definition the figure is 2.90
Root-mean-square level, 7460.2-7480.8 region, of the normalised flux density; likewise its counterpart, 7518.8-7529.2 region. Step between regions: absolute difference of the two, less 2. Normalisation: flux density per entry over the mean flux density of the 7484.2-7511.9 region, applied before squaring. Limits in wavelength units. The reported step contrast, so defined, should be -1.98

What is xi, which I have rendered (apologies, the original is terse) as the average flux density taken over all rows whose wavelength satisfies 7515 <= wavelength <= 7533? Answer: 2.81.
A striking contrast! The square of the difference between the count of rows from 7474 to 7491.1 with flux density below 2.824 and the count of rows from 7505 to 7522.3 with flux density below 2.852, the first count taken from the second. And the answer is 25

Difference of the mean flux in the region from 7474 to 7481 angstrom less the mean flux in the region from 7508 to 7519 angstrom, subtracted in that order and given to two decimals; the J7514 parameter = 0.13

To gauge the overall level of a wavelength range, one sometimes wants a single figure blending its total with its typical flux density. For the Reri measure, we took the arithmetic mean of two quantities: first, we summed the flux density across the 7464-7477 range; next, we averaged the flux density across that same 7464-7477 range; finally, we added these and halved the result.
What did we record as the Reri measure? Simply 6.89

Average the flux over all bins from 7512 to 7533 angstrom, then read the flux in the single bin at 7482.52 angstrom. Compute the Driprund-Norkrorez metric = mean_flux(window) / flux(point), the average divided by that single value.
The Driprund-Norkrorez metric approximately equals 0.96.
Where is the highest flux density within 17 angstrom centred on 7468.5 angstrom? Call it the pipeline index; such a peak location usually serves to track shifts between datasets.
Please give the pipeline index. 7475.64 angstrom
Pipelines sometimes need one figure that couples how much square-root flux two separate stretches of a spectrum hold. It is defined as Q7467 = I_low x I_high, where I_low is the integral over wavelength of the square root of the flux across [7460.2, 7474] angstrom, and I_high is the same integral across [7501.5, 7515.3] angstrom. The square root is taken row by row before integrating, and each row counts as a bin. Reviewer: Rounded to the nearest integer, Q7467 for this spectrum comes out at 520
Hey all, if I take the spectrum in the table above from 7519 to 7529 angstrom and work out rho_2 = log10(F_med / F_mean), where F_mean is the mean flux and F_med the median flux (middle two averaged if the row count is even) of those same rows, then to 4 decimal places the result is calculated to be 0.0010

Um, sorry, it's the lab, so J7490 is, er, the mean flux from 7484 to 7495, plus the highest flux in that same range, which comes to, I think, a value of 5.83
